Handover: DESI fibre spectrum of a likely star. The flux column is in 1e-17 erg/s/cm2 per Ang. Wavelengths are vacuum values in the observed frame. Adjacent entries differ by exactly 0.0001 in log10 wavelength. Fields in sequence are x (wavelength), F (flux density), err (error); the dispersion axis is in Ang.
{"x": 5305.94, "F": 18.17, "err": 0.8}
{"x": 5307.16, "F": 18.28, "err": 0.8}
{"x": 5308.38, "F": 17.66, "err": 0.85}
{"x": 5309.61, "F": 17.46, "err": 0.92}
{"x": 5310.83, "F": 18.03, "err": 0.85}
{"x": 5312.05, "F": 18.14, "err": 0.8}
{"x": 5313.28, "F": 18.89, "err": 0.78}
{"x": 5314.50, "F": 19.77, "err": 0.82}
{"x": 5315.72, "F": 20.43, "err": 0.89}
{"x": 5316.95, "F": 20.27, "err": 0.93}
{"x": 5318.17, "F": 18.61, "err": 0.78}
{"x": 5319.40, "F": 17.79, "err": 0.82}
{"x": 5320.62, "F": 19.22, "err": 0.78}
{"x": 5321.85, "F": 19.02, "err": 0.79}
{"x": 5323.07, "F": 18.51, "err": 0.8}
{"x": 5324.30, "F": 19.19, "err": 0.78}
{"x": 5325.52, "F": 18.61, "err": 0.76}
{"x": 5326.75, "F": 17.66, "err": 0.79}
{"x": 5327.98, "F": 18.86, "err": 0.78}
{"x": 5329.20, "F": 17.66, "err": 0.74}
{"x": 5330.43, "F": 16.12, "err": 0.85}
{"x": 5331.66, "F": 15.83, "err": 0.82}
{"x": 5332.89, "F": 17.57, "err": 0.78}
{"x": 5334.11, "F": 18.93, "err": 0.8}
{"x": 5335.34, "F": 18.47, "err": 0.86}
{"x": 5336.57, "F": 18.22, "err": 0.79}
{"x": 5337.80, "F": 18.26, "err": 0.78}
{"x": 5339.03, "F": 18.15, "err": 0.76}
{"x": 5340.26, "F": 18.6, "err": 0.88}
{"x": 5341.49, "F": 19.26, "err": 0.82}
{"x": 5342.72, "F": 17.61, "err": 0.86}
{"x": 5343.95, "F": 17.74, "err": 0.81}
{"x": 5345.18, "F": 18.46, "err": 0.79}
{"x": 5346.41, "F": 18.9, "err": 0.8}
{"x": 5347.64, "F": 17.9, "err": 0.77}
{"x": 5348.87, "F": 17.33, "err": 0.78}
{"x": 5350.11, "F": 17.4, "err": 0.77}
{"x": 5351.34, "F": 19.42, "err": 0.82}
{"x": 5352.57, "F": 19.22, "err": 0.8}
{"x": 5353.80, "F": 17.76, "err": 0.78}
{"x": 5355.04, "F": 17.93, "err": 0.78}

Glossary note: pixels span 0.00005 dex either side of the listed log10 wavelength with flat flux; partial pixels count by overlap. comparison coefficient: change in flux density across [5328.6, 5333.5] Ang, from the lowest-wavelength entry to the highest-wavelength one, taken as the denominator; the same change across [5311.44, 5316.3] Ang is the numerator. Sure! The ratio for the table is -25.4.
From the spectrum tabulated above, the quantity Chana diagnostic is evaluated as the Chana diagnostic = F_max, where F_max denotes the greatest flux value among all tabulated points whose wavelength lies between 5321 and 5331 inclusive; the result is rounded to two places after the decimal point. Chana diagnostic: 19.19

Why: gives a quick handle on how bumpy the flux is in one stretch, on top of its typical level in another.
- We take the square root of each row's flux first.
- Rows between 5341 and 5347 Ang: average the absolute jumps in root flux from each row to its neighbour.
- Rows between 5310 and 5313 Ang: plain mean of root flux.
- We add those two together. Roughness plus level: 4.34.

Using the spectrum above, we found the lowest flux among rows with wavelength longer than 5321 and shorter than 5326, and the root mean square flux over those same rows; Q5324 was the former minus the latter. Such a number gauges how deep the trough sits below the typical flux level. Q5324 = -0.3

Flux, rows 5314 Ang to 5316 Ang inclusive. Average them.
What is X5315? 20.1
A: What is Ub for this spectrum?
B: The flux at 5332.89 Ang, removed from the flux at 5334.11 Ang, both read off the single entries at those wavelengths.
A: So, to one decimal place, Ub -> 1.4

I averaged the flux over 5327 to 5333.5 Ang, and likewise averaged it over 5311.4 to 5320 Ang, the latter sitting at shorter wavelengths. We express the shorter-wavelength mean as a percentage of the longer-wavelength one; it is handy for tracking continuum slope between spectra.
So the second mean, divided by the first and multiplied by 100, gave 111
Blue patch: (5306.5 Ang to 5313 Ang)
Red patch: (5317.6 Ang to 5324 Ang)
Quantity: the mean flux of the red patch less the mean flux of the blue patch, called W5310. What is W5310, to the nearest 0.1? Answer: 0.7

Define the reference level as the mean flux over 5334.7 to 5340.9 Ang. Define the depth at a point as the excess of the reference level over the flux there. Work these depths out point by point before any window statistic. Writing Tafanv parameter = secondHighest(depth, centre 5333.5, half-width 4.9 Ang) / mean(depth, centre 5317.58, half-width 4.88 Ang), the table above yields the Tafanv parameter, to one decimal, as -2.4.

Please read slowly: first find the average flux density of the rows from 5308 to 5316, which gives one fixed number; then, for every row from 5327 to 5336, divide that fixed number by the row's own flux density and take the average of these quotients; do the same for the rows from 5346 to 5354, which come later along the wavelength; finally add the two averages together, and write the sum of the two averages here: 2.08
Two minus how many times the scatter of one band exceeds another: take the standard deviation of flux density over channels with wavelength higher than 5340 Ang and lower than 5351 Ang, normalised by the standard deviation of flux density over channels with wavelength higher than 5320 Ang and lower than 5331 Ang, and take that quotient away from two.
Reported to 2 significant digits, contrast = 1.3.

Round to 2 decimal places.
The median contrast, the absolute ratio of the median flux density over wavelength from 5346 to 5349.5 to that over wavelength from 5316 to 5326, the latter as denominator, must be 0.95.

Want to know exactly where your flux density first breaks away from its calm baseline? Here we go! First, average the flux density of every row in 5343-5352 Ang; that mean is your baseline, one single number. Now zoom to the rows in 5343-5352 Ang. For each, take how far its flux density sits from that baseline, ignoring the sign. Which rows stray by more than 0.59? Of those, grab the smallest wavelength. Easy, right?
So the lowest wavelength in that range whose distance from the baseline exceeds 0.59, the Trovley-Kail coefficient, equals 5346.41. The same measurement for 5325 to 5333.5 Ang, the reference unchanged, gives 5327.98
